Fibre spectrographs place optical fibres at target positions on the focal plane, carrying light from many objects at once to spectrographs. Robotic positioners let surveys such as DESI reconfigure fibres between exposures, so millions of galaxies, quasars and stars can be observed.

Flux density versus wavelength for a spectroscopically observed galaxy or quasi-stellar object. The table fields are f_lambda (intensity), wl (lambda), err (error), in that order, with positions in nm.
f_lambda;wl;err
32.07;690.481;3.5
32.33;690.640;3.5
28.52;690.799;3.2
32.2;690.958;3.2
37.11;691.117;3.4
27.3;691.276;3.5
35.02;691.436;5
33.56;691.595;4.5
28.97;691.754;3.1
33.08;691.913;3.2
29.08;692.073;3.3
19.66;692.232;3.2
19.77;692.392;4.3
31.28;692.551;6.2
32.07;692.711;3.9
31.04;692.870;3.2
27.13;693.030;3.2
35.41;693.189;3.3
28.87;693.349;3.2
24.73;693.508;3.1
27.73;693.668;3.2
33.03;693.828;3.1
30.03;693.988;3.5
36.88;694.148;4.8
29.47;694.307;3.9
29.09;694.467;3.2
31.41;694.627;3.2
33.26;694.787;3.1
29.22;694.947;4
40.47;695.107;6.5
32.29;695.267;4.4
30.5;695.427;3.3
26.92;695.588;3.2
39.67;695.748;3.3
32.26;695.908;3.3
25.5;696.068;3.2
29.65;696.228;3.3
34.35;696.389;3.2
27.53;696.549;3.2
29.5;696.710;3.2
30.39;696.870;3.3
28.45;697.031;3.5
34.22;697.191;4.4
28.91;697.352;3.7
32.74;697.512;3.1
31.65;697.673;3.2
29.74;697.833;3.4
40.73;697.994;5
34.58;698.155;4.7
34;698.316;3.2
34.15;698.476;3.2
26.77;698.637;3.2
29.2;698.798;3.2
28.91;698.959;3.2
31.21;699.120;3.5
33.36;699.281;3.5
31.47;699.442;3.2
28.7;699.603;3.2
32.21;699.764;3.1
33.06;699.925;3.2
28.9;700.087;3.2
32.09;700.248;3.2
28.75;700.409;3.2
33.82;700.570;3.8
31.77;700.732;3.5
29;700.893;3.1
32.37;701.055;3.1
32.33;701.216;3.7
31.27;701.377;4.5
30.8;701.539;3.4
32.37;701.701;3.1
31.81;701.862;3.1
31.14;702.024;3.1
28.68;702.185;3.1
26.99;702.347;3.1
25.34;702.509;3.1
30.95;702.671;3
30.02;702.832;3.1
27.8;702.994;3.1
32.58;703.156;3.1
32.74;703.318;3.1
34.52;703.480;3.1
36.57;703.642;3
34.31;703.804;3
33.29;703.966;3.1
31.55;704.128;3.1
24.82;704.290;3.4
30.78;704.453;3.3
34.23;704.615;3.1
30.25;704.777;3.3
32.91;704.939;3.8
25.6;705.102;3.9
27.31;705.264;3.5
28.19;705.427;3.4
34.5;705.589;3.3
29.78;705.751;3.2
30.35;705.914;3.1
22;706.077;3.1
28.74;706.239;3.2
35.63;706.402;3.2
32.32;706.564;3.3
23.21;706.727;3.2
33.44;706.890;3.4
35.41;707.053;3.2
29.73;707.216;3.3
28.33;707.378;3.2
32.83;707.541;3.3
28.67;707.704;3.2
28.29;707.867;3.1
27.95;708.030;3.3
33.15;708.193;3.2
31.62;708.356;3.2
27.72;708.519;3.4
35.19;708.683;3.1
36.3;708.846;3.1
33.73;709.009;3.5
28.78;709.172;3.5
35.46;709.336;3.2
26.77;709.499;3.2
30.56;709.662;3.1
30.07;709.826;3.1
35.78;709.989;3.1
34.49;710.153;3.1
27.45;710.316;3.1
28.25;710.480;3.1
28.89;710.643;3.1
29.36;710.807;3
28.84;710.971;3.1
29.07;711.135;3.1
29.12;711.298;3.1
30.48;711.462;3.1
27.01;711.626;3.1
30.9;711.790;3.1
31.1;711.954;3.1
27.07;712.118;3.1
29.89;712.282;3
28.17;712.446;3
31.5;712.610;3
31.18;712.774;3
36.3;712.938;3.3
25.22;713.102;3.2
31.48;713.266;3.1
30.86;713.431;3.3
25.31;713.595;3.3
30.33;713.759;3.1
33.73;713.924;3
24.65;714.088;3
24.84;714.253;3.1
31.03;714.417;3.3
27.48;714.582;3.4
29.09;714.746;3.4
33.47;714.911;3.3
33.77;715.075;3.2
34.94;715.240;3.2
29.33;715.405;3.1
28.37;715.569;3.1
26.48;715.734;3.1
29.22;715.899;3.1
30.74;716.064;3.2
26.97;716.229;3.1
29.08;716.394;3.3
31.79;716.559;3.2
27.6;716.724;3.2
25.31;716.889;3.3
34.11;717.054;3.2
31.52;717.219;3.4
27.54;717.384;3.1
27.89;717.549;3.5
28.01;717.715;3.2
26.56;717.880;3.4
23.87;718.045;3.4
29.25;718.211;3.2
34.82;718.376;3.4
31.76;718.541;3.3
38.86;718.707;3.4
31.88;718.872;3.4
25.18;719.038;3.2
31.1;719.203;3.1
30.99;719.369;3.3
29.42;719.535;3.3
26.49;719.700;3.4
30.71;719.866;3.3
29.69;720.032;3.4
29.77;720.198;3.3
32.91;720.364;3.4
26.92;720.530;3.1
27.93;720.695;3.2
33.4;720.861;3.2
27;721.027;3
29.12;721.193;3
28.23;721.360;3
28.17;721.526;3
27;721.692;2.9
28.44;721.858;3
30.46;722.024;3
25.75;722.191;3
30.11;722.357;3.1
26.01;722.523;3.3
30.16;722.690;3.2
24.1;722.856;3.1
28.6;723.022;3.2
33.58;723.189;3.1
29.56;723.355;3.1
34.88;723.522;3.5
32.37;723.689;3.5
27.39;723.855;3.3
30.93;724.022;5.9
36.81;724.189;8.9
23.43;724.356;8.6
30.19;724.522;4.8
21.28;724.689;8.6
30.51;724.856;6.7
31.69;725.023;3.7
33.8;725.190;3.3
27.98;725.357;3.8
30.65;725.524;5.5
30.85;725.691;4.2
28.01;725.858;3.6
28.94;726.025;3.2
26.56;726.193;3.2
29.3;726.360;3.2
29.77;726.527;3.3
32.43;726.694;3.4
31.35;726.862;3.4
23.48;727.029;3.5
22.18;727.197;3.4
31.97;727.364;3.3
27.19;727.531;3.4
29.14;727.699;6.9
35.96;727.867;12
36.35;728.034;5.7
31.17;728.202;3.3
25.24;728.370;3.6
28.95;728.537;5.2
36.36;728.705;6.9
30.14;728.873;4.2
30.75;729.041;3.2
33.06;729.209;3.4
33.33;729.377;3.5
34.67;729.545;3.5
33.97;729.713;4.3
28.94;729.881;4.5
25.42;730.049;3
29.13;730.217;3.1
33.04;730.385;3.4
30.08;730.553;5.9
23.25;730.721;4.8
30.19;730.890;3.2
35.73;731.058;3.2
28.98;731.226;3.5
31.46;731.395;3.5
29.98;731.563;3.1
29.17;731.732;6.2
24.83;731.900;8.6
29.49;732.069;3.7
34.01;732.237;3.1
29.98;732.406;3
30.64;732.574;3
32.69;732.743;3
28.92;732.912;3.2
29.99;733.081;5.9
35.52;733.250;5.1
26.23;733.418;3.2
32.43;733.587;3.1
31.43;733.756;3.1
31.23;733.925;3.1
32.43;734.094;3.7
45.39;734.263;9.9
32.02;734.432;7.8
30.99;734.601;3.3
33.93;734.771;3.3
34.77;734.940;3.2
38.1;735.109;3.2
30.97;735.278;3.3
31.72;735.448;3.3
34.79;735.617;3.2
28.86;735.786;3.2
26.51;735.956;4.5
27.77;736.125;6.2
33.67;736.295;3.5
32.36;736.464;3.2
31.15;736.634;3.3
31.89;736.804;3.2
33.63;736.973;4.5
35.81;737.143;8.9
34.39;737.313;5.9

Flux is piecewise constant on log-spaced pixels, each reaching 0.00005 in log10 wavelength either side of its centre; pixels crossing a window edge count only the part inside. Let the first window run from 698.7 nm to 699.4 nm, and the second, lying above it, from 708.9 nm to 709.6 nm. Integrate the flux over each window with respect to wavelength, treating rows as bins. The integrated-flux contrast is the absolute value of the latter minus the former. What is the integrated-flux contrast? 1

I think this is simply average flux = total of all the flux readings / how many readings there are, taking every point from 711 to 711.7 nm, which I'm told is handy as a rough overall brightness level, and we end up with 28.9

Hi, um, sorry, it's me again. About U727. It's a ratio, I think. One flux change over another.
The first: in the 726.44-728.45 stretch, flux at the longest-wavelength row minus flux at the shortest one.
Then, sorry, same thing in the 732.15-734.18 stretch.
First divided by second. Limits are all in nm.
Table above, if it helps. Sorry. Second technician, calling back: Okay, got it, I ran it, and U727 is 2.9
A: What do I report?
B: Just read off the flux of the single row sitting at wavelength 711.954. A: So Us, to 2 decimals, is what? 31.10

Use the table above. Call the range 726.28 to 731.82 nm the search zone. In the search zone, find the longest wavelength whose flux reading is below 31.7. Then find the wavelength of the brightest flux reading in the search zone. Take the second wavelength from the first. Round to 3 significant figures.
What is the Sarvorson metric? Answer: 3.03 nm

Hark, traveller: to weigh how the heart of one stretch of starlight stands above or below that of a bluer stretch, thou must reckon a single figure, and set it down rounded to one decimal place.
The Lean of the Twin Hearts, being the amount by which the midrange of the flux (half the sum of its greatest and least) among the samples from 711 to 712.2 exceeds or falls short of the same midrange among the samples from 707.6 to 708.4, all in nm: -1.5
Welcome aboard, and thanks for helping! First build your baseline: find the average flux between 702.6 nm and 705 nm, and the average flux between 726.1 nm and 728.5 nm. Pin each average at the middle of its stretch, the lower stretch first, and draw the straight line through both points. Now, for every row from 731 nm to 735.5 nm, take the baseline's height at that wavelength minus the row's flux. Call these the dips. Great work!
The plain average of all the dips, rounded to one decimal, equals -3.1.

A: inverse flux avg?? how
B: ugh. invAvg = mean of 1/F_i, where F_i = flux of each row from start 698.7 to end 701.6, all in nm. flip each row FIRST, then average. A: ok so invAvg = 0.0323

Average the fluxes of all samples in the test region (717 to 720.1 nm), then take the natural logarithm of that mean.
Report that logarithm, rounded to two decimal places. 3.40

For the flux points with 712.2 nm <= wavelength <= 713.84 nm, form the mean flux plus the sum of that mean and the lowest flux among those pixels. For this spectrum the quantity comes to 85.3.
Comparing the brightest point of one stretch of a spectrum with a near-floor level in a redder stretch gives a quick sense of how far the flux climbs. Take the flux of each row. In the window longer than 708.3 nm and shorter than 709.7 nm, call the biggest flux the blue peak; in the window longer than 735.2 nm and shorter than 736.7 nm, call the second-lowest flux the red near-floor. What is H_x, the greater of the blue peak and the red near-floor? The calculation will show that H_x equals 36.3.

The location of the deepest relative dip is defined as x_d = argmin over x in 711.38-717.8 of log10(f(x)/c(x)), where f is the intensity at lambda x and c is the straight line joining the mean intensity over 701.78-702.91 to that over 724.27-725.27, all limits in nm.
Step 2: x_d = 714.088 nm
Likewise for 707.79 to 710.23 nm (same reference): 709.499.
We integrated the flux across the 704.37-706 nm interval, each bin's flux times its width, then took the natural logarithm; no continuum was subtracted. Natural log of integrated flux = 3.9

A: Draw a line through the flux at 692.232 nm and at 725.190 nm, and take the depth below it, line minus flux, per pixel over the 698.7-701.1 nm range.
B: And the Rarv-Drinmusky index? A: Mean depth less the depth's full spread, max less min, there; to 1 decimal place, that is -13.1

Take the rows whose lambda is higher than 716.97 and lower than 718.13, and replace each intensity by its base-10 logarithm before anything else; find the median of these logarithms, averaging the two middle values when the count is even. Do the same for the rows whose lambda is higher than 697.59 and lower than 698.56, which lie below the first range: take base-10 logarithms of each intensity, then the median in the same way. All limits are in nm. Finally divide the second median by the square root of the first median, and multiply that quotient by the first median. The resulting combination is 1.84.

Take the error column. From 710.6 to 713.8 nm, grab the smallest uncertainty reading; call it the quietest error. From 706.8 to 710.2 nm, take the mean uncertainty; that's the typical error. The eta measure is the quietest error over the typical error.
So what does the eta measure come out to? 0.929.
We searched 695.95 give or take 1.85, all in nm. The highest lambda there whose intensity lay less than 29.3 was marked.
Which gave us 697.352 nm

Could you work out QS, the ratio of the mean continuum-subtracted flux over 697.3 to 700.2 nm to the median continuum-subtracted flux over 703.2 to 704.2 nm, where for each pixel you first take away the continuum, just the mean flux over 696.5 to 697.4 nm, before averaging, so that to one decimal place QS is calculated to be 0.5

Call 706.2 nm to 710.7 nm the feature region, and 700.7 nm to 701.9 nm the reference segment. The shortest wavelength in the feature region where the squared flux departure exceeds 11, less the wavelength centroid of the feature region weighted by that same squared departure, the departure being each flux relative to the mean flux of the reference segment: -1.86 nm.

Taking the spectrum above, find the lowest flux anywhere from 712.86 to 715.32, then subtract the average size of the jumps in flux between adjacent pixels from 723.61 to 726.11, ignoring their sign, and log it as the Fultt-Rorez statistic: 20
